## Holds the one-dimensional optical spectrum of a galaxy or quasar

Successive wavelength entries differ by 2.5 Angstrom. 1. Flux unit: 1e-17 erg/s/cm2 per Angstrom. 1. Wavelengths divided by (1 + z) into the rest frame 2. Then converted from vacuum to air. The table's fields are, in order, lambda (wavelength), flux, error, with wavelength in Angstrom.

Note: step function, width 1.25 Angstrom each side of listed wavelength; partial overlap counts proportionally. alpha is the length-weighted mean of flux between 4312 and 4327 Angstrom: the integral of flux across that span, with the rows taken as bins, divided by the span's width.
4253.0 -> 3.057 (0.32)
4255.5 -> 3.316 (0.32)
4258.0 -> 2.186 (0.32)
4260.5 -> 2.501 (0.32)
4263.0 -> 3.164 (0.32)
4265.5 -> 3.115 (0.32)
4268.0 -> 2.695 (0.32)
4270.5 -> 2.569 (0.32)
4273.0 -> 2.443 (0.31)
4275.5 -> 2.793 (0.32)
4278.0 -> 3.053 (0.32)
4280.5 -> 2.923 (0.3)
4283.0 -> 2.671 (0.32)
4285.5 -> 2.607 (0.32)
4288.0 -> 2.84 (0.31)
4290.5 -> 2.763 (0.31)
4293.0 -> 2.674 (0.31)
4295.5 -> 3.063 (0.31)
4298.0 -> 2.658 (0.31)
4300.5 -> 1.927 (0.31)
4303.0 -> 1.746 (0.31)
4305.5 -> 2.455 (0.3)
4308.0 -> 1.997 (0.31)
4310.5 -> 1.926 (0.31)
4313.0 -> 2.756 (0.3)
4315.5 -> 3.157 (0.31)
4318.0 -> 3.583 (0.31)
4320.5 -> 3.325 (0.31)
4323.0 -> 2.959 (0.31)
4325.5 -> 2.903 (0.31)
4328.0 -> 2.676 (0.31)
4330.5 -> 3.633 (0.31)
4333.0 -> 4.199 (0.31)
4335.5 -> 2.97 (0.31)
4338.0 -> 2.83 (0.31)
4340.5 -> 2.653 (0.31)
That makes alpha 3.1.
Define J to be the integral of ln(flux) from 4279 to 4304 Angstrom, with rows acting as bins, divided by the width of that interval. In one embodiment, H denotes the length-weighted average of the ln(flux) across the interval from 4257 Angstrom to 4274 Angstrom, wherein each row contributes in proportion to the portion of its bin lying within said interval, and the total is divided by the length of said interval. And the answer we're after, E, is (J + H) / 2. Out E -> 0.96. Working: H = 0.98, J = 0.94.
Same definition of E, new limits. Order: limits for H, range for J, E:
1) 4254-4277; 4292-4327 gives 0.98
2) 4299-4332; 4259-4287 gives 0.99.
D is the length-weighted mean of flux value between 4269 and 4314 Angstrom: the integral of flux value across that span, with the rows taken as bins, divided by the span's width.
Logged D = 2.5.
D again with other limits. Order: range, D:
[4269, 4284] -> 2.7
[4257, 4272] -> 2.7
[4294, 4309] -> 2.3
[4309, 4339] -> 3.1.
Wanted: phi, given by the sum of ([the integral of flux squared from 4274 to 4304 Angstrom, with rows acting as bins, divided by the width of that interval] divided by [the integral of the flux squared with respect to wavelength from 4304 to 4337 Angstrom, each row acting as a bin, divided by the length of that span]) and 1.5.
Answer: 2.29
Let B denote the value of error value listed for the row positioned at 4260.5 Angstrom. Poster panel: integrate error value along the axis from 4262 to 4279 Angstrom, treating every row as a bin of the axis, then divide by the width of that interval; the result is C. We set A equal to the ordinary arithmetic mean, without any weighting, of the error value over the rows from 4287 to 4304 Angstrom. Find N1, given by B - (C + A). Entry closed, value -0.309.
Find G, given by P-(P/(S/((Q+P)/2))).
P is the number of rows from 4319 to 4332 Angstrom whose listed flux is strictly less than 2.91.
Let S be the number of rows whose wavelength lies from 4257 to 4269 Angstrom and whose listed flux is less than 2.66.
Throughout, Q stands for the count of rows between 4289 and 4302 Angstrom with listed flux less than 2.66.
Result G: 0.0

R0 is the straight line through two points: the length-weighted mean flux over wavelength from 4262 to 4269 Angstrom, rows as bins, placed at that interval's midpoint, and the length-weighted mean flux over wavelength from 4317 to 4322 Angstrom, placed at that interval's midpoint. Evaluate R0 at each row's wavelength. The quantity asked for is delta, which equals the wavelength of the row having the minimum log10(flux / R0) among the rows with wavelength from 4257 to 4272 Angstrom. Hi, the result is 4258.0 Angstrom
